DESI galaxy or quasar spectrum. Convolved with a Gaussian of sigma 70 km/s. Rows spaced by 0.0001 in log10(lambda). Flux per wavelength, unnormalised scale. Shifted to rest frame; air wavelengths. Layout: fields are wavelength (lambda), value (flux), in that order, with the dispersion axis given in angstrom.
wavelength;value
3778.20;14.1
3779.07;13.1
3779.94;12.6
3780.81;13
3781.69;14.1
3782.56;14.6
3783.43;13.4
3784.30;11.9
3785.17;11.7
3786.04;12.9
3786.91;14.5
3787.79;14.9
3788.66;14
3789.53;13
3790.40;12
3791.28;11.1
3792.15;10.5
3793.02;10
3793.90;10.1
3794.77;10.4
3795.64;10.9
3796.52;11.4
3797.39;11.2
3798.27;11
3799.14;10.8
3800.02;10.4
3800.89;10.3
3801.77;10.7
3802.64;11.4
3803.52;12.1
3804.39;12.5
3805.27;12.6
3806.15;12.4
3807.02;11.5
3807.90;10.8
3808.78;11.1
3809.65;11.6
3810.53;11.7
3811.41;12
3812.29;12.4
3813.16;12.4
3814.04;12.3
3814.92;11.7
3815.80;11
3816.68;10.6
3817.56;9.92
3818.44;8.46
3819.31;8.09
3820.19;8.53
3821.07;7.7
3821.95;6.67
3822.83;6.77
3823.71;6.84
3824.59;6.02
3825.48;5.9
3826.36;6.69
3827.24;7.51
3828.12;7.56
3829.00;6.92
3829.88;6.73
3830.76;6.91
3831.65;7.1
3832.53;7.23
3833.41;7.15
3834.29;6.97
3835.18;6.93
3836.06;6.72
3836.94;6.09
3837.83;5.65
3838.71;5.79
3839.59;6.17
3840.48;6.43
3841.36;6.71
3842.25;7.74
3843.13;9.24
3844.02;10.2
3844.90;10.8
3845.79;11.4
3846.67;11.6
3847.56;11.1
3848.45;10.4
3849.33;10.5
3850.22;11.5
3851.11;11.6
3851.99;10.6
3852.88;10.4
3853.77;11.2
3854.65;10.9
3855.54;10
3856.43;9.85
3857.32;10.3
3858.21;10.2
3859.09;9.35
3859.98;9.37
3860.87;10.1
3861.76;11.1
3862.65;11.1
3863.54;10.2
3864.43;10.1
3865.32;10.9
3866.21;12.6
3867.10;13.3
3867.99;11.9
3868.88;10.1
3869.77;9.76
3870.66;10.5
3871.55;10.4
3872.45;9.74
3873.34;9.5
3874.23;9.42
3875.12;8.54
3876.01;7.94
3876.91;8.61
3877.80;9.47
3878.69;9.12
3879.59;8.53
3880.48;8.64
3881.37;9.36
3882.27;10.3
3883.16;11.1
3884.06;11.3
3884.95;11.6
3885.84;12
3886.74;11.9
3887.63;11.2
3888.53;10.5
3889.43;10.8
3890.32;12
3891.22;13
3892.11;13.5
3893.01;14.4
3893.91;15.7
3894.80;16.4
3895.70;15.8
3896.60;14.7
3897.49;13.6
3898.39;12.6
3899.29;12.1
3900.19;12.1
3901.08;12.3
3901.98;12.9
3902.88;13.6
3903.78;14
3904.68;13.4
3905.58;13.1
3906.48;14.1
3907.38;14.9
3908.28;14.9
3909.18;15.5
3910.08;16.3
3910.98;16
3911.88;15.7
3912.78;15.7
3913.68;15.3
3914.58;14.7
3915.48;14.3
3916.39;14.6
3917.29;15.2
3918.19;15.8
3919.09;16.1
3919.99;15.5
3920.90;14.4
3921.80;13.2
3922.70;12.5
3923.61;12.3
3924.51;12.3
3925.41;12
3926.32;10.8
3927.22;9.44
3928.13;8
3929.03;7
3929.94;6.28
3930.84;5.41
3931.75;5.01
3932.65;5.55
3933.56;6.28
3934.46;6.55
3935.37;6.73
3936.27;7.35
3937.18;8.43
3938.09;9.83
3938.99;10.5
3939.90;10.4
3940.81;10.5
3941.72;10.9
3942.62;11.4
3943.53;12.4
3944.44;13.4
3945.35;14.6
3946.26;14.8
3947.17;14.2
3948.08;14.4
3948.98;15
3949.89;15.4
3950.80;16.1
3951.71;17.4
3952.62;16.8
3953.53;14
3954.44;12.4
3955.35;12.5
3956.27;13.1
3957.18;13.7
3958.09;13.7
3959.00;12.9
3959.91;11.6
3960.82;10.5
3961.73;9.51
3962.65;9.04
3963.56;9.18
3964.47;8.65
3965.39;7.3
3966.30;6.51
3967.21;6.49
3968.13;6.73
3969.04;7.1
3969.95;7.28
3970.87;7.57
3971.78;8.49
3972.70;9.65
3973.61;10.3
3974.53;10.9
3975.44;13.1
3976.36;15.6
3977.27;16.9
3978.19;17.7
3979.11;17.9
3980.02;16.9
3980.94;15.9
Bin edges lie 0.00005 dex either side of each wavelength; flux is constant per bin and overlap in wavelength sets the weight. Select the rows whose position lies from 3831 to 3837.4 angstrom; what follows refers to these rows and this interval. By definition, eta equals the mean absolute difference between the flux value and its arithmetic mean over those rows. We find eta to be 0.3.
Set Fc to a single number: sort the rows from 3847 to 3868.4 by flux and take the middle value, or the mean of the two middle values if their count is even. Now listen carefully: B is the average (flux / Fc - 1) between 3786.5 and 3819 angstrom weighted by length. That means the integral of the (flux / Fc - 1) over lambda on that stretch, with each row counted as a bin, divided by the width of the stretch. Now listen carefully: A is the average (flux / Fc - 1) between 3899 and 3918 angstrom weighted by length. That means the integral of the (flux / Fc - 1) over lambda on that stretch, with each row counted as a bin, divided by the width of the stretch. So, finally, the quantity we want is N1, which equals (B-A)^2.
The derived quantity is 0.07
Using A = 0.4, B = 0.09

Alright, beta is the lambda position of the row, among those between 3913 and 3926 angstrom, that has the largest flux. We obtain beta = 3919.09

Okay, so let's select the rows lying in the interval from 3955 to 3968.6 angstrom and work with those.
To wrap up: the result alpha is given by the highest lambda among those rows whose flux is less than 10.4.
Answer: 3968.13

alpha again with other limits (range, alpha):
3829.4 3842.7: 3842.25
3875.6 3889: 3882.27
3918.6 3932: 3931.75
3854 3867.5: 3864.43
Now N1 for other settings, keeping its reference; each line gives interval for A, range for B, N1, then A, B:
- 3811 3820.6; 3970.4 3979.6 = 0.04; 0.0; 0.22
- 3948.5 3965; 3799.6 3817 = 0.01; 0.2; 0.10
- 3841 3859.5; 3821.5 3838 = 0.11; 0.0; -0.36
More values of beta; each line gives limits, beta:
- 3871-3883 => 3871.55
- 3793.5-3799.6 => 3796.52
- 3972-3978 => 3977.27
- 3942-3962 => 3951.71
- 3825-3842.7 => 3842.25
